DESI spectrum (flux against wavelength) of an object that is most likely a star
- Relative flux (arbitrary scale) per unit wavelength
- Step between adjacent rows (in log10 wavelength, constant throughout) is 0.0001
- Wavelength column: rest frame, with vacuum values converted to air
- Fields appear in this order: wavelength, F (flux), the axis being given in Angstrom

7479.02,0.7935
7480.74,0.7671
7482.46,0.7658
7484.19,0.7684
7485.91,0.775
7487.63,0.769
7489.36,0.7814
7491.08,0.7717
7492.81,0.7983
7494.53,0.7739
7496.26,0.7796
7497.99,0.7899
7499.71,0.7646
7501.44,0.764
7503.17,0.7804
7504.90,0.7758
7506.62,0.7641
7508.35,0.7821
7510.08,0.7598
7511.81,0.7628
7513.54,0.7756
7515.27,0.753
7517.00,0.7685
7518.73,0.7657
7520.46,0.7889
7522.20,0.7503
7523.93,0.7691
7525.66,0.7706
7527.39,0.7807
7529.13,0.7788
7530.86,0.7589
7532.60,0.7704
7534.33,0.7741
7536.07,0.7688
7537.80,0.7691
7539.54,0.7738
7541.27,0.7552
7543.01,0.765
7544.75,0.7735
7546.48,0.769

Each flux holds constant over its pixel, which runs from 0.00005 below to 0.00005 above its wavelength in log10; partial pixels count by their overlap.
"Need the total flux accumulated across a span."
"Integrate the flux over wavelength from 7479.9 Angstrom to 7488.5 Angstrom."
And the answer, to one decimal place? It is 6.6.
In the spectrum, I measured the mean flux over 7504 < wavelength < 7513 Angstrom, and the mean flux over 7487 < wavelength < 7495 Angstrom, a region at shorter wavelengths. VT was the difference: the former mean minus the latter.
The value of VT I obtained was -0.0099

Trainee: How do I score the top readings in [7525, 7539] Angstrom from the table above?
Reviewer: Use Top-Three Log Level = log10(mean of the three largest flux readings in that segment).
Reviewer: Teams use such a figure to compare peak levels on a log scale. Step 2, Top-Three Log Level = -0.109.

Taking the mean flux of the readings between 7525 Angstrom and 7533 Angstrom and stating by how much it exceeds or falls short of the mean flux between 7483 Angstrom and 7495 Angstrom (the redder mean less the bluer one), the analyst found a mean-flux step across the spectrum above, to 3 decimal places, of -0.005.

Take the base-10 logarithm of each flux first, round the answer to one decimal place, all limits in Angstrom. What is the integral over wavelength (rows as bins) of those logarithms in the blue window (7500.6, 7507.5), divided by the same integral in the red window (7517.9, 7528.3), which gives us 0.7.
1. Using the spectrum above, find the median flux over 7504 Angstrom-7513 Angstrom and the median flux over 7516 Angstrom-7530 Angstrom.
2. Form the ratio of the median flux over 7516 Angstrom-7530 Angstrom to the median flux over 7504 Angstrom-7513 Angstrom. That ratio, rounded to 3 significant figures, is 1.01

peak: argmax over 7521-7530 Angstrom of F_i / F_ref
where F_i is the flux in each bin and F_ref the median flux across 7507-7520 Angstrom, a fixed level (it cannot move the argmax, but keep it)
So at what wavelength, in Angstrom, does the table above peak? 7527.39 Angstrom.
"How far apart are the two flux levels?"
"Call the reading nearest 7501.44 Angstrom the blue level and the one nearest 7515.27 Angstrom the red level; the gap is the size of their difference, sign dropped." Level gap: 0.0110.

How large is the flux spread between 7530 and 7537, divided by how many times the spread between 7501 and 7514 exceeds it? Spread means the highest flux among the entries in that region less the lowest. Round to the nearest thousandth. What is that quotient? 0.010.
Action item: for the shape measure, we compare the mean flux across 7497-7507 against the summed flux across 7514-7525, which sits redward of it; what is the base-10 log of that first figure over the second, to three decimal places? -0.774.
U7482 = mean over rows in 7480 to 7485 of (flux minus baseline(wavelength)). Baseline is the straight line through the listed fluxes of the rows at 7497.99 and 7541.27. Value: -0.035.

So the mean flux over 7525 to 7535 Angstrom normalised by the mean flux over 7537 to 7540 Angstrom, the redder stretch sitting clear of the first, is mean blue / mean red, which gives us 1.00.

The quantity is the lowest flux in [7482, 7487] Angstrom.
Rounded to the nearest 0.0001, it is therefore 0.7658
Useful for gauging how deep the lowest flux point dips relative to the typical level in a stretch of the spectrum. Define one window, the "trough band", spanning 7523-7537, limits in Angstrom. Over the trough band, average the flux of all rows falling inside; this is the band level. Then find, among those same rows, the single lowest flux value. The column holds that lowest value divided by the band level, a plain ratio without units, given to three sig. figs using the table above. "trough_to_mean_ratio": 0.984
